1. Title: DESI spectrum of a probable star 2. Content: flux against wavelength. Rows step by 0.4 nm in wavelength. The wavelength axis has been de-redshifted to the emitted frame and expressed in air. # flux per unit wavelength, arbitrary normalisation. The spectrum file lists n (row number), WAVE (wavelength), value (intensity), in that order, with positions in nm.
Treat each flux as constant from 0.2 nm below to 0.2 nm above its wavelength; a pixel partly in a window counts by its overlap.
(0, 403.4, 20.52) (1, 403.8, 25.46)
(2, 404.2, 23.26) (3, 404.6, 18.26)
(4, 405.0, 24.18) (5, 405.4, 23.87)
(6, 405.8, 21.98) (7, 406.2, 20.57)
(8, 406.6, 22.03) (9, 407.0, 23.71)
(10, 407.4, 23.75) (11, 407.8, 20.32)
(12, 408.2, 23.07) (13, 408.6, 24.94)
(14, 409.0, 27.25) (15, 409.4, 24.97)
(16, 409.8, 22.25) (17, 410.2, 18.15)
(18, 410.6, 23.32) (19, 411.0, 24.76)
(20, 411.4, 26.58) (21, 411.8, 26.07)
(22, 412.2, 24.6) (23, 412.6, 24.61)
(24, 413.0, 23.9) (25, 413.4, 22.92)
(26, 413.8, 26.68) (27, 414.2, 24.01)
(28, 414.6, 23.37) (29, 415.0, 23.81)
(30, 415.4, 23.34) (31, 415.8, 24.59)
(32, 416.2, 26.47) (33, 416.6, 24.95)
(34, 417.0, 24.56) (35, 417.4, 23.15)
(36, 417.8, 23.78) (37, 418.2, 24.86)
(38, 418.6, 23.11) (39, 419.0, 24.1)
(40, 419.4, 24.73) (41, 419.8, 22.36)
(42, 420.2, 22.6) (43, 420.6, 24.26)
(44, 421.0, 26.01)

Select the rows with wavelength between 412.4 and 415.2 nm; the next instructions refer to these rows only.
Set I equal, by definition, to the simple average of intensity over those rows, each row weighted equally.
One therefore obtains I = 24.19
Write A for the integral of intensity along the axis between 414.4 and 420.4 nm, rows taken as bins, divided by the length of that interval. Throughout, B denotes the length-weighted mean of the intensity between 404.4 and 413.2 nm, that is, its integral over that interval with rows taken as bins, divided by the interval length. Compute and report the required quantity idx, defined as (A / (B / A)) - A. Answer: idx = 0.7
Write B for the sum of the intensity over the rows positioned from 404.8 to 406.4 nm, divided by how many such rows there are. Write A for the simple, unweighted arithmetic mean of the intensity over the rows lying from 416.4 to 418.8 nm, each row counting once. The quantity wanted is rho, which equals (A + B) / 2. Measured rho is 23.4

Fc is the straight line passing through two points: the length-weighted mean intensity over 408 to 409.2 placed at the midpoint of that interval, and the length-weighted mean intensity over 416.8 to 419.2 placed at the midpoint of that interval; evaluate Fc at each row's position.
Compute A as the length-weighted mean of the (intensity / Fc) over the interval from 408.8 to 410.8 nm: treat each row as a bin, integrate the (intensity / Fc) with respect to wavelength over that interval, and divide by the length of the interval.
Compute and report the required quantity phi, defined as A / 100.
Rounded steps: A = 0.93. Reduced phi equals 0.0093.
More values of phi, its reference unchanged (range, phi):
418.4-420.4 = 0.0098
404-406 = 0.0087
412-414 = 0.0100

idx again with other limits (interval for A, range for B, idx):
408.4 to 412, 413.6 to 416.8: -0.4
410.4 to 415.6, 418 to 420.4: 0.9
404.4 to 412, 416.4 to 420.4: -0.6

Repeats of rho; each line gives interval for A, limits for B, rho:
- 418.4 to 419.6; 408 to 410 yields 24.2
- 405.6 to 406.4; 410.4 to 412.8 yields 23.1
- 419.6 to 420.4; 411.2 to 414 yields 23.8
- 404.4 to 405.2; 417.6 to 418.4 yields 22.8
